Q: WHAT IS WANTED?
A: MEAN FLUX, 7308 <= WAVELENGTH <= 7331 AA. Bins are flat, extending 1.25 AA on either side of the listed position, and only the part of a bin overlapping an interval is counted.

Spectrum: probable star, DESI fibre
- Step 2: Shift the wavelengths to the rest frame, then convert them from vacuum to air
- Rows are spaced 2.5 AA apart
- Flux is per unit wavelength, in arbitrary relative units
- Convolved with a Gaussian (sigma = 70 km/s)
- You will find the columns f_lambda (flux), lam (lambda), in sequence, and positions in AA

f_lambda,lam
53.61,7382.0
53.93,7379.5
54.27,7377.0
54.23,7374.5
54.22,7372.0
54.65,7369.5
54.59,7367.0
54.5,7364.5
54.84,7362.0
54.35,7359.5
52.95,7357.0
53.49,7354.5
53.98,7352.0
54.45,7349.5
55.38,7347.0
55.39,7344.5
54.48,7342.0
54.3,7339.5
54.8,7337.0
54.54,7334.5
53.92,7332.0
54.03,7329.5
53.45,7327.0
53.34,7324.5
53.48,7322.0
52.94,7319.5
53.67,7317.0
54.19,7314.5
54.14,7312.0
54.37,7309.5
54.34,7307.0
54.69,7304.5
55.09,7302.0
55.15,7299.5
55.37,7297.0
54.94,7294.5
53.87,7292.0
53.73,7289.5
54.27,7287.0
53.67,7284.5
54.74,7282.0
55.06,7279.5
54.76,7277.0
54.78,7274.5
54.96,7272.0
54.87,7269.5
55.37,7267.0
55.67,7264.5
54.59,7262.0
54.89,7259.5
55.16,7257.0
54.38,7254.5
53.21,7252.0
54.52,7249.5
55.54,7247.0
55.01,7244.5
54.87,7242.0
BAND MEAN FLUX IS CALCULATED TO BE 53.7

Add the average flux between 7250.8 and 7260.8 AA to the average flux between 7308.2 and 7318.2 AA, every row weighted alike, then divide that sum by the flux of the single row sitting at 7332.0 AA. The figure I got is 2.01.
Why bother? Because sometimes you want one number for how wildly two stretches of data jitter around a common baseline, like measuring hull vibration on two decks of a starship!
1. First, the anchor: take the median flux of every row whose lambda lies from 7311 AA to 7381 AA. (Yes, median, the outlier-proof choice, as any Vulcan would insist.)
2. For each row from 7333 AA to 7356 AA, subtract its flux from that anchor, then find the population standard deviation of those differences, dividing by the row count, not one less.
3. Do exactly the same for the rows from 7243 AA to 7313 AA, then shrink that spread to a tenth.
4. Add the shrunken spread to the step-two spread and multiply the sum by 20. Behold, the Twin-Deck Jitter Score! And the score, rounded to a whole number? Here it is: 13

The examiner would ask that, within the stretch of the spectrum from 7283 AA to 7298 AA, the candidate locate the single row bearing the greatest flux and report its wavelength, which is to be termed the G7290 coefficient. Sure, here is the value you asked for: 7297.0 AA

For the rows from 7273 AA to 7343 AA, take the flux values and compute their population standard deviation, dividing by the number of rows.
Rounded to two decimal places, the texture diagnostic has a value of 0.61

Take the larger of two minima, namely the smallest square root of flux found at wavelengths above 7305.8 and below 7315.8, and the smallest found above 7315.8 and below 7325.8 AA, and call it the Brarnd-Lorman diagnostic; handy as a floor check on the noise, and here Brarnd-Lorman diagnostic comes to 7.36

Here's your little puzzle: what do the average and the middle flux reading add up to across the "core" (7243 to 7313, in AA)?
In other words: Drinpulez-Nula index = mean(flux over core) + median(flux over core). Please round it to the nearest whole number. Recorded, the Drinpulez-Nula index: 109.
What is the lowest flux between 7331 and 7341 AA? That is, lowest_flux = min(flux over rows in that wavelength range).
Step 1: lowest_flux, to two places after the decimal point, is 53.92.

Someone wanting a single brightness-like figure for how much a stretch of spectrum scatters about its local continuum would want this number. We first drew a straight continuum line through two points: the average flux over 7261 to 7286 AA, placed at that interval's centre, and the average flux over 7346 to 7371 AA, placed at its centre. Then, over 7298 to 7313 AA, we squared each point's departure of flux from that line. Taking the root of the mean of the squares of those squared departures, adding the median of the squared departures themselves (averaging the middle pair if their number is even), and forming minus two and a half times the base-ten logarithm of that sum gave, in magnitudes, 1.4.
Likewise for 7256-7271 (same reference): 1.2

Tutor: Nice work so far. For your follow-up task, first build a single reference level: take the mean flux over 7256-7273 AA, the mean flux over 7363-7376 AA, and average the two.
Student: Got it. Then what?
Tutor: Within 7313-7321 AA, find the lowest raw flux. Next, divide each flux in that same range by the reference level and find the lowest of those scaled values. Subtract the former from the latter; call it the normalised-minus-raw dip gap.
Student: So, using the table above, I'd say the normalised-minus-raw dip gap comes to -52.0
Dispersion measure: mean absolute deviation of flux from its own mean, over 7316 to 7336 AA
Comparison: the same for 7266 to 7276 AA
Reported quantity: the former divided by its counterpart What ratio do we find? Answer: 1.97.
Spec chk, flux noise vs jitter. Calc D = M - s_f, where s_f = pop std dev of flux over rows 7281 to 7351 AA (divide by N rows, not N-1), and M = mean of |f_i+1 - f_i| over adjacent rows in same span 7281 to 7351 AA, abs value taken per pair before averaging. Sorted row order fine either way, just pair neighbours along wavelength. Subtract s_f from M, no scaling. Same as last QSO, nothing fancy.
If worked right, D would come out -0.227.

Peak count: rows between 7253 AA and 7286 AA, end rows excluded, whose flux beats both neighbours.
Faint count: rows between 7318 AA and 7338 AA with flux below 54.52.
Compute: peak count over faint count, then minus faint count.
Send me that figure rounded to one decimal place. -5.3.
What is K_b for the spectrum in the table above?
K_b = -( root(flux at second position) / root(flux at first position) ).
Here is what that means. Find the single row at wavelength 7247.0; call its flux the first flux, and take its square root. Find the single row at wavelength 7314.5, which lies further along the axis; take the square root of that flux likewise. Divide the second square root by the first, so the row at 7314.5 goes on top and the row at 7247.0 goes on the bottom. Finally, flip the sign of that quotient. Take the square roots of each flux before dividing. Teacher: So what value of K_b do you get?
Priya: -0.99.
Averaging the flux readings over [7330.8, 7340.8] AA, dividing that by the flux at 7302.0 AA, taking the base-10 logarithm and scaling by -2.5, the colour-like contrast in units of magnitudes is 0.014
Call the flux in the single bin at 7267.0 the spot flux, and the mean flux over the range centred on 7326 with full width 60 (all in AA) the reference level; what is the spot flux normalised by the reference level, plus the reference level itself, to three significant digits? 55.3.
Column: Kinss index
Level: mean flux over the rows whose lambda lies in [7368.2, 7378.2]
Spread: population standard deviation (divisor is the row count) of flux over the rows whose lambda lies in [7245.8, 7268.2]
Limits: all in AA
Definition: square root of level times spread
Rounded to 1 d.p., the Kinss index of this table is 6.2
